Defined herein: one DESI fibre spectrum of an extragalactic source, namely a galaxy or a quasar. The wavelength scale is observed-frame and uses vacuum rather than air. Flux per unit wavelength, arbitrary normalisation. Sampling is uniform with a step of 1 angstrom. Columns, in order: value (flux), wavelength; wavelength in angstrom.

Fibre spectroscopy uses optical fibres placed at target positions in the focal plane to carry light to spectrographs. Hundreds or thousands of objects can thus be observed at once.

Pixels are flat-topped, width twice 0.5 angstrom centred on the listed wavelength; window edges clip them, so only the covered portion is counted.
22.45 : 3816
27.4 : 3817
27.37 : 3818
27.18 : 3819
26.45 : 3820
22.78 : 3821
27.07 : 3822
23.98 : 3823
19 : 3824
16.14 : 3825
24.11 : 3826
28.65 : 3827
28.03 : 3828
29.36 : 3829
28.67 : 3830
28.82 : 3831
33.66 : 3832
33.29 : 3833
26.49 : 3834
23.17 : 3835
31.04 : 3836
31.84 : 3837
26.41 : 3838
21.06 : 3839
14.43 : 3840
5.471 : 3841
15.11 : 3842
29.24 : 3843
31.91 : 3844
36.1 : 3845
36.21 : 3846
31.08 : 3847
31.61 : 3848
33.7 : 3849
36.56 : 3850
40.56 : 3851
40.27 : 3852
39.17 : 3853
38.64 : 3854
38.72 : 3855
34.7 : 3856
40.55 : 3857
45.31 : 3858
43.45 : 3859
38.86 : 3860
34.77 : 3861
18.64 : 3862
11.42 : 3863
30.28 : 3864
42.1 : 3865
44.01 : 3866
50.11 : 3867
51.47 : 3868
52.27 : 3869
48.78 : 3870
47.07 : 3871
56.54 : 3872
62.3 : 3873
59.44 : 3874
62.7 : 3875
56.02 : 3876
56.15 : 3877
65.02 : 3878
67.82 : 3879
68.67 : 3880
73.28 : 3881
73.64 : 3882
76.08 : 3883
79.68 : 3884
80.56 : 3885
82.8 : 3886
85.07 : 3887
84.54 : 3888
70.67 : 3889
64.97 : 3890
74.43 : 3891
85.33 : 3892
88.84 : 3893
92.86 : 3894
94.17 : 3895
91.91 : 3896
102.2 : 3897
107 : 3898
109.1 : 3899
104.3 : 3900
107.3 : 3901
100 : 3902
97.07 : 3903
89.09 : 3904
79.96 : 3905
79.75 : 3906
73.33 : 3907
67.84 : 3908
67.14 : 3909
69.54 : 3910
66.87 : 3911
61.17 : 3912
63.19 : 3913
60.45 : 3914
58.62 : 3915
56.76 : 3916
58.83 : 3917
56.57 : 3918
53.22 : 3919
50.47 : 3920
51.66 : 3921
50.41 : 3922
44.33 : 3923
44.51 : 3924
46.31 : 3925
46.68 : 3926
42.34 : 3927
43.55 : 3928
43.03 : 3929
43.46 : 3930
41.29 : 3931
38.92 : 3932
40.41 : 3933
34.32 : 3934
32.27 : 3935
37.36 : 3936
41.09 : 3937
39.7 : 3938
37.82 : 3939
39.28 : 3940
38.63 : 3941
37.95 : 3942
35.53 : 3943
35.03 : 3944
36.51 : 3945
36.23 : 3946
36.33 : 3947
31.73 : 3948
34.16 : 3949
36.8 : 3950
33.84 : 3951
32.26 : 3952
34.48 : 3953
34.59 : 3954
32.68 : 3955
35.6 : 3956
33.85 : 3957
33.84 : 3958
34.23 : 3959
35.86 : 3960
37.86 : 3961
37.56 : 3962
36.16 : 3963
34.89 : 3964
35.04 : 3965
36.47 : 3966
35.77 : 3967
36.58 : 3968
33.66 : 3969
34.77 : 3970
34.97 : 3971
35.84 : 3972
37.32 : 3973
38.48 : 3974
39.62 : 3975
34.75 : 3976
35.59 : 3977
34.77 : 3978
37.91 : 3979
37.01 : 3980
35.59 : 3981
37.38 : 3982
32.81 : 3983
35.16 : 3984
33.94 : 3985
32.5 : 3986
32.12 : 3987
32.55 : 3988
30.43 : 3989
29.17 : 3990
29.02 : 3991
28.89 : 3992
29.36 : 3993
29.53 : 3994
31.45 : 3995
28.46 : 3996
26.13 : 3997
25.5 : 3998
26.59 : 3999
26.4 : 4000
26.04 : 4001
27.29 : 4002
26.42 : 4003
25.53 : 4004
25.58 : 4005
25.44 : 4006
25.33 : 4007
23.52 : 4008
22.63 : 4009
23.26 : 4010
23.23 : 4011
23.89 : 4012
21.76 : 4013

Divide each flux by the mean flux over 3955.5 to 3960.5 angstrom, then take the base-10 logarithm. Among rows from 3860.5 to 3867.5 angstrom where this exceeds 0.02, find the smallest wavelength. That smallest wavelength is 3865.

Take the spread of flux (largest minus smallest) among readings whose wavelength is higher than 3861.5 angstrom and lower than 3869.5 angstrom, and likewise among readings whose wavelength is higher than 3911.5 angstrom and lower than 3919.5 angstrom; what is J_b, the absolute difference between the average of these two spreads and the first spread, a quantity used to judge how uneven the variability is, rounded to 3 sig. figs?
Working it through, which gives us 15.4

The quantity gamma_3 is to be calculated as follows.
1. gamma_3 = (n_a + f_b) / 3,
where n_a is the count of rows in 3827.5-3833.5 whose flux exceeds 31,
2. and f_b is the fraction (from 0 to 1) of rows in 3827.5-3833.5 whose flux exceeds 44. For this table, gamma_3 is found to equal 0.67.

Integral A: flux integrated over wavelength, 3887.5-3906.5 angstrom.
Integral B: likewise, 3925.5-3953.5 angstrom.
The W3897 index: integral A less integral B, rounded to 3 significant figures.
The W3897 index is 662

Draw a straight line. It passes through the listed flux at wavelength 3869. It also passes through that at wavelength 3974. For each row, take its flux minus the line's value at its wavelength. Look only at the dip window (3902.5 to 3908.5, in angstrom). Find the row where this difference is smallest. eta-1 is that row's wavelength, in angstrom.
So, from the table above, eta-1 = 3908 angstrom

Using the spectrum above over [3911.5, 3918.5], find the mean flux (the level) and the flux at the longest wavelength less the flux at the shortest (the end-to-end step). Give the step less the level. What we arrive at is -64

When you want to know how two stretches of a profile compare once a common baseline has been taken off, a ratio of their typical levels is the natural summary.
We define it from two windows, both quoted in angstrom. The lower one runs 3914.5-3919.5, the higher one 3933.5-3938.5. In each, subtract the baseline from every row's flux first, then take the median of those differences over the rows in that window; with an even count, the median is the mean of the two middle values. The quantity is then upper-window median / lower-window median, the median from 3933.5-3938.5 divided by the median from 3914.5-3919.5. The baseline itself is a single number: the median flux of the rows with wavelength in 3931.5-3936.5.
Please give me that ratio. 0.00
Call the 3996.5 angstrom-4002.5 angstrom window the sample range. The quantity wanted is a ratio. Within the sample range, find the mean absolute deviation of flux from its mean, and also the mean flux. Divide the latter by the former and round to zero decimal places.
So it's 61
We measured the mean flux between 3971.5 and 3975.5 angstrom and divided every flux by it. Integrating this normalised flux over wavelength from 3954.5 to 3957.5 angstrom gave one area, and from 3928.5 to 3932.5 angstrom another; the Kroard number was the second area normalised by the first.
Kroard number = 1.6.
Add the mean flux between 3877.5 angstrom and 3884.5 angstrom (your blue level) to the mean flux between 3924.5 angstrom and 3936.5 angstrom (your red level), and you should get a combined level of 113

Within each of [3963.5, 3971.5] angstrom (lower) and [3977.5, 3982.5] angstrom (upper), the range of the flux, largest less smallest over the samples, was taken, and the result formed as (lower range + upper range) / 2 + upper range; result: 6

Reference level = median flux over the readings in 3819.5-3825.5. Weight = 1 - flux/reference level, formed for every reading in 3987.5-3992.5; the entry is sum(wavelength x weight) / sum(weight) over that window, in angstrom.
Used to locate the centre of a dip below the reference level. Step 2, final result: 3989.7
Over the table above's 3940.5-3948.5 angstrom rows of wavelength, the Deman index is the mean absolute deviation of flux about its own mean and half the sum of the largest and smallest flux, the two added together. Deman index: 37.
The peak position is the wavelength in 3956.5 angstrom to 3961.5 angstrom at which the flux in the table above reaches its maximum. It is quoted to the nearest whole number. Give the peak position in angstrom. 3961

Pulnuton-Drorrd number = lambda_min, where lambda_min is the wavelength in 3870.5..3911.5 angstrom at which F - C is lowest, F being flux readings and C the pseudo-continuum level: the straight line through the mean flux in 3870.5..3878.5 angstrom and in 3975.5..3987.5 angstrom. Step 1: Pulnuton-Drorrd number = 3871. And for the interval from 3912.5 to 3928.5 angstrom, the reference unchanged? 3927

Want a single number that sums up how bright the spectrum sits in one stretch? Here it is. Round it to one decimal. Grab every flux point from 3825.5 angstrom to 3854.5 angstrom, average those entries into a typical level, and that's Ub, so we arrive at 29.5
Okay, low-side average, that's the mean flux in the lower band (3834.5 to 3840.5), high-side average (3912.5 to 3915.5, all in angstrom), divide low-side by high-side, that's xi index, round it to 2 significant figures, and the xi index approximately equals 0.41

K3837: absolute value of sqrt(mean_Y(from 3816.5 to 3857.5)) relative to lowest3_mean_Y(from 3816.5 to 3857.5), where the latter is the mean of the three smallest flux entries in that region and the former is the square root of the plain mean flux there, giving 0.461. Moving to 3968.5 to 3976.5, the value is 0.175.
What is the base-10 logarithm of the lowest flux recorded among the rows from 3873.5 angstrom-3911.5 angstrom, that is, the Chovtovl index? 1.7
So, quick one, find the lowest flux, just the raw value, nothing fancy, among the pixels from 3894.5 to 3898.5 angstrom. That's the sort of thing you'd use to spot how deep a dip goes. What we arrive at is 91.91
